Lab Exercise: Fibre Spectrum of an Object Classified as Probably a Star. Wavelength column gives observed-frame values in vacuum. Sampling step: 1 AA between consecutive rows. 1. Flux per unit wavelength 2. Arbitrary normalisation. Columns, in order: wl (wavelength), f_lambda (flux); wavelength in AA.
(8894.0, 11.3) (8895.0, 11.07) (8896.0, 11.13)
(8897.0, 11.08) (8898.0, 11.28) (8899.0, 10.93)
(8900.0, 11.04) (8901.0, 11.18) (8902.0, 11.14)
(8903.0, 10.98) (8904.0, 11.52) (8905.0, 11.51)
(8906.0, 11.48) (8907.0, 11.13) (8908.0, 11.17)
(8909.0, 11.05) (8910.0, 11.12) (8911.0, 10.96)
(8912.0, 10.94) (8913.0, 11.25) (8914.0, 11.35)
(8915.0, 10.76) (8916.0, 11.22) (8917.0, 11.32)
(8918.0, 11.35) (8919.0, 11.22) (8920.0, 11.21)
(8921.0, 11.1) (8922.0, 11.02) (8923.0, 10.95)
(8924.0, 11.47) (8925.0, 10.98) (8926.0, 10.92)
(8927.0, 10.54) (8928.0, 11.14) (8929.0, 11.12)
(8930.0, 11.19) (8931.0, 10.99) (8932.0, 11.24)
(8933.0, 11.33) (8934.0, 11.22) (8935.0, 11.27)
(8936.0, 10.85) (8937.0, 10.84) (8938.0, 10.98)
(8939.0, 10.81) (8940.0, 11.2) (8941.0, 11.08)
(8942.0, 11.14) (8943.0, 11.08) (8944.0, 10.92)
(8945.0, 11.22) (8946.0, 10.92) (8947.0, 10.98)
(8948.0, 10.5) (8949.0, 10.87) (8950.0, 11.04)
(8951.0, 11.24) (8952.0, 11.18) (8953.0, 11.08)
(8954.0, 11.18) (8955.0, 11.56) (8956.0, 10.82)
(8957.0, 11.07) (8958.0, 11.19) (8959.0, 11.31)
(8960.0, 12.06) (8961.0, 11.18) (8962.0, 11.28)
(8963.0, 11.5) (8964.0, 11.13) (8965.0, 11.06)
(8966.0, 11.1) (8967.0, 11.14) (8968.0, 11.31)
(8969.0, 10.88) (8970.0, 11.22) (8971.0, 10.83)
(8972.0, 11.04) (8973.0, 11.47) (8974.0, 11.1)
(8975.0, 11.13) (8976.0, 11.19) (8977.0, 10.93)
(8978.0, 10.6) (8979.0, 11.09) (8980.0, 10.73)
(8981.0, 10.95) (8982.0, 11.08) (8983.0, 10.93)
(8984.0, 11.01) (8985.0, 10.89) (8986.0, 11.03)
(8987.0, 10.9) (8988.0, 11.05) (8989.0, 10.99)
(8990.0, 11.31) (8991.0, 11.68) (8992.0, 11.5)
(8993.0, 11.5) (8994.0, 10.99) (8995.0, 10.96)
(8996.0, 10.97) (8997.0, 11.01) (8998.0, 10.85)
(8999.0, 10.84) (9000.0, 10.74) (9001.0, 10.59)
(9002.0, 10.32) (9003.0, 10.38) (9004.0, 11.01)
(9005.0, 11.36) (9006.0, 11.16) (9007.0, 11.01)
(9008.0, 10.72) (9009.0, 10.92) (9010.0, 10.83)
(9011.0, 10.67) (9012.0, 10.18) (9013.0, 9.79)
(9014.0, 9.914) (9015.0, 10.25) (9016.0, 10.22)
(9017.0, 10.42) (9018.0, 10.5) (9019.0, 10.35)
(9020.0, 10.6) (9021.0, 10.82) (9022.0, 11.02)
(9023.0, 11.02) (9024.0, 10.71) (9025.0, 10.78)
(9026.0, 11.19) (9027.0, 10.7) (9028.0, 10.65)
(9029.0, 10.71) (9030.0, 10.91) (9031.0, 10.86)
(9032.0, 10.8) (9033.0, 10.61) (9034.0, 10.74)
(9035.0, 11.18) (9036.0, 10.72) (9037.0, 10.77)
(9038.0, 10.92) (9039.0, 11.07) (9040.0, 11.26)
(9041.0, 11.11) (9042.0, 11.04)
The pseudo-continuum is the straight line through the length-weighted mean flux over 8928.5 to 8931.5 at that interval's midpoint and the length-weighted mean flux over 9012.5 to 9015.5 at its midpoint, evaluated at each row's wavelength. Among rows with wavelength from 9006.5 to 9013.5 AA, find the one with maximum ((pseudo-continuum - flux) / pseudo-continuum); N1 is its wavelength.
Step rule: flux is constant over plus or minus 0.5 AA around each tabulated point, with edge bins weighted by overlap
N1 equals 9013.0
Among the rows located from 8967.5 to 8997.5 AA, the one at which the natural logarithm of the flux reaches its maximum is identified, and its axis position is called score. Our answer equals 8991.0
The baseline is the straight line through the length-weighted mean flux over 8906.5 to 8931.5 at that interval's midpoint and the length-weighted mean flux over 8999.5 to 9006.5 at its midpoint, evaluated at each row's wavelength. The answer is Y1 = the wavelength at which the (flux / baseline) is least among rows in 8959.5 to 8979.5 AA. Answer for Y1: 8978.0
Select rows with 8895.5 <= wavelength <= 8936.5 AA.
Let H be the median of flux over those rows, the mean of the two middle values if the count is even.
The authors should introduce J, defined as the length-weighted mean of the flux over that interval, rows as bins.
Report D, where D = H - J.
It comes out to 0.002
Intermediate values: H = 11.1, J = 11.1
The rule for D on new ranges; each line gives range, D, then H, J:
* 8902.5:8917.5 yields -0.014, 11.2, 11.2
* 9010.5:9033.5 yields 0.075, 10.7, 10.6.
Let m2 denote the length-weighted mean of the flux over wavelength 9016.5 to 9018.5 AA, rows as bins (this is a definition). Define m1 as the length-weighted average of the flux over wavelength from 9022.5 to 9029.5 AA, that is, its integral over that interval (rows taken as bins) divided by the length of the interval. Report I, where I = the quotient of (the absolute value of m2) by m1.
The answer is 0.97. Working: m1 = 10.8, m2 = 10.5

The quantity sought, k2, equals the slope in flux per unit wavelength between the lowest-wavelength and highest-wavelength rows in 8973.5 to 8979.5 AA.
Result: -0.002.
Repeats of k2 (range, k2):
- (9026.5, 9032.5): 0.020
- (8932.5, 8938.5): -0.070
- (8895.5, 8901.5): 0.010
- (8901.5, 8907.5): -0.002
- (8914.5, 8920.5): 0.090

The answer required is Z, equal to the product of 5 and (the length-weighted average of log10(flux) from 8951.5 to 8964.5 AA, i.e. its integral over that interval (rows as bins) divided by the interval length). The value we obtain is 5.26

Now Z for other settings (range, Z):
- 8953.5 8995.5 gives 5.23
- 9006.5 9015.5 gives 5.10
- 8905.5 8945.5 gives 5.23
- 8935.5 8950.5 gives 5.20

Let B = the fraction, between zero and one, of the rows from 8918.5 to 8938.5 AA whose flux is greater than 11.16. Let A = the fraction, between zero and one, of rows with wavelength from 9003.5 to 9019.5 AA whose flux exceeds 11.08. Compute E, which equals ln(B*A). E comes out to -3.0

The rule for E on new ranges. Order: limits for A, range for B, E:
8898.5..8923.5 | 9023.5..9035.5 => -2.2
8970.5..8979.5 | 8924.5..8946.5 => -1.7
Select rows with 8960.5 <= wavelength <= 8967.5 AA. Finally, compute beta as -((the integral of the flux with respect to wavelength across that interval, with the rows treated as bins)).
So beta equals -78.4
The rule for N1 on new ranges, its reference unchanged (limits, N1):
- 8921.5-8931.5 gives 8927.0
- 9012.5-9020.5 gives 9013.0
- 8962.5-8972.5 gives 8971.0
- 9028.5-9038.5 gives 9033.0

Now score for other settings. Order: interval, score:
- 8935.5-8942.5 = 8940.0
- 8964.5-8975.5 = 8973.0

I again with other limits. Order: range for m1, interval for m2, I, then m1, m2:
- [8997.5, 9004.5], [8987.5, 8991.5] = 1.05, 10.7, 11.3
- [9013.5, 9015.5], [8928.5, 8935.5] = 1.11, 10.1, 11.2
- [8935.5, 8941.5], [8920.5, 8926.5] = 1.01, 11.0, 11.1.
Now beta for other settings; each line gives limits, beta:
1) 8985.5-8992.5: -78.5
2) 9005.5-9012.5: -75.5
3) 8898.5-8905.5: -78.3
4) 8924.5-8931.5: -76.9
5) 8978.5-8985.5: -76.7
